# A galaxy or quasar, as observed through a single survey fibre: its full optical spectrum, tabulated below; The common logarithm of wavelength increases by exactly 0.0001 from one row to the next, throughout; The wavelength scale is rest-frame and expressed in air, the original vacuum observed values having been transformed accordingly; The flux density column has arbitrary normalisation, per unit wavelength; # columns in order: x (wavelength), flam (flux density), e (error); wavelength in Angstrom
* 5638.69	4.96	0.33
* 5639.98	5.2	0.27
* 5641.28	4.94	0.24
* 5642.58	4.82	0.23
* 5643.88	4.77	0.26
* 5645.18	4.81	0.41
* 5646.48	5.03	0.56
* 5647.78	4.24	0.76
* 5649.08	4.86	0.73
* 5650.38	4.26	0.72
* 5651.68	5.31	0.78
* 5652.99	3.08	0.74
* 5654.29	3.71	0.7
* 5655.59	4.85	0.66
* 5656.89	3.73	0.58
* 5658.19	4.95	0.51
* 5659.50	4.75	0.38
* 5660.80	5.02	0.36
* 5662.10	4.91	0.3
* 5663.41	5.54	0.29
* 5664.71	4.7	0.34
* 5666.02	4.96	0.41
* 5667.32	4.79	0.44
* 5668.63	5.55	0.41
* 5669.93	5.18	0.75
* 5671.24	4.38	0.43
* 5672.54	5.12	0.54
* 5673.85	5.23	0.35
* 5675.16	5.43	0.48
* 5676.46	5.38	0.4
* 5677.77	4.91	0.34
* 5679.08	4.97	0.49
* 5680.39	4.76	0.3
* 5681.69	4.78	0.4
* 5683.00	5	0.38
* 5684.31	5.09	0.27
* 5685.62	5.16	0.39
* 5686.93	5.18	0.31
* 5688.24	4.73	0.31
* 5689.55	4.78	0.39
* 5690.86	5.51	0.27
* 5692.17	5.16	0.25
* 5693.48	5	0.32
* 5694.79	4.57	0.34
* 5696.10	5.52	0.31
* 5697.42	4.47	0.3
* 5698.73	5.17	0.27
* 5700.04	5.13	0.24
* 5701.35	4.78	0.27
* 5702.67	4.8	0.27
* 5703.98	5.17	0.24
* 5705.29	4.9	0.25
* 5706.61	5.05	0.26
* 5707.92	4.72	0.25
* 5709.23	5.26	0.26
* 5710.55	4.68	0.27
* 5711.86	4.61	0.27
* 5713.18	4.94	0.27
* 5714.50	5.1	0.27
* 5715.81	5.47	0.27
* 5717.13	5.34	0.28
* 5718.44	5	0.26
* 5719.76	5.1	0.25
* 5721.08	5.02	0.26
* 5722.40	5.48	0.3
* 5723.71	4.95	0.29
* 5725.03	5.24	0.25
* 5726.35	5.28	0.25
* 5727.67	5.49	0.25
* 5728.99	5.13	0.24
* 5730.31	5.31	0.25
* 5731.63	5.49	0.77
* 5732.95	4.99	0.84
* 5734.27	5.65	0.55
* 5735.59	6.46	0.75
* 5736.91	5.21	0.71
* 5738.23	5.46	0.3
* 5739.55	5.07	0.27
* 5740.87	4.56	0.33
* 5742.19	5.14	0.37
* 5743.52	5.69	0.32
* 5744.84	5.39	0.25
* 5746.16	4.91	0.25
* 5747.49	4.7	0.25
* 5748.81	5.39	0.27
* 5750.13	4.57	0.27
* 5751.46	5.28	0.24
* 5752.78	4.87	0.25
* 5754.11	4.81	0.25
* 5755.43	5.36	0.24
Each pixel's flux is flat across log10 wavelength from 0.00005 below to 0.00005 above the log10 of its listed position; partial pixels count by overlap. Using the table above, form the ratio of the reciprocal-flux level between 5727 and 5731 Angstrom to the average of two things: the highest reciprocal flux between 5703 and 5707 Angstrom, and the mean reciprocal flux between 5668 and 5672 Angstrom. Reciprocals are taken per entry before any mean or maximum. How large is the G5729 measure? 0.93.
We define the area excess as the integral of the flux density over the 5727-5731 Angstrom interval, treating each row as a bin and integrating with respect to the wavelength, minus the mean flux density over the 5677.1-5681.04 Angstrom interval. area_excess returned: 16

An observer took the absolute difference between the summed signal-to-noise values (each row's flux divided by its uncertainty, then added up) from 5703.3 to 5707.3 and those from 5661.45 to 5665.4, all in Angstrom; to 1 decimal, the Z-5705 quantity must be 11.3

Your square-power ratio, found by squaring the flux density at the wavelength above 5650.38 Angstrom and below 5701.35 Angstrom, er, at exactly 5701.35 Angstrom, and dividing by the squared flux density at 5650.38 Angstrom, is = 1.3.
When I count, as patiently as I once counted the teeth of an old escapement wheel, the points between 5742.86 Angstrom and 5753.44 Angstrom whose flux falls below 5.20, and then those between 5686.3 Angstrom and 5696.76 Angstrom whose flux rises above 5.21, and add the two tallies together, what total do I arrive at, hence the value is 6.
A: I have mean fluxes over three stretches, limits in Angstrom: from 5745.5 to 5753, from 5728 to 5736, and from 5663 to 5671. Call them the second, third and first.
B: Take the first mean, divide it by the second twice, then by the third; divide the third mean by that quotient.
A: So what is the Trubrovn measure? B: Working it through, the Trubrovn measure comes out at 145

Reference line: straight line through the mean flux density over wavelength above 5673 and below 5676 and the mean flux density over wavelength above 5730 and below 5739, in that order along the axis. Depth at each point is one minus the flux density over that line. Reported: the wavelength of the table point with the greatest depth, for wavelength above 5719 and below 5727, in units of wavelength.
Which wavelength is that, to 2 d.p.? 5723.71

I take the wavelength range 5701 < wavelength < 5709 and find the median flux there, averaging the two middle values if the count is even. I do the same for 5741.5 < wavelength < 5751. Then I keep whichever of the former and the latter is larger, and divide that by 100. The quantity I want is 0.0514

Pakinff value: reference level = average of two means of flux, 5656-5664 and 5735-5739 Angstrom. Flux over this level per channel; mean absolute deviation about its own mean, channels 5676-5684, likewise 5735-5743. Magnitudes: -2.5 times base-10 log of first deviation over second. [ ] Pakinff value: 1.1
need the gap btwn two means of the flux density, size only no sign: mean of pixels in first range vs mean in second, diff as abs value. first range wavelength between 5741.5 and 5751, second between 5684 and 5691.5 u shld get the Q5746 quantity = 0.04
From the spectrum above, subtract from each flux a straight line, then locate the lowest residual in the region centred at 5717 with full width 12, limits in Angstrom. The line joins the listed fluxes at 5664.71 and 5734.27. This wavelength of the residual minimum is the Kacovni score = 5711.86 Angstrom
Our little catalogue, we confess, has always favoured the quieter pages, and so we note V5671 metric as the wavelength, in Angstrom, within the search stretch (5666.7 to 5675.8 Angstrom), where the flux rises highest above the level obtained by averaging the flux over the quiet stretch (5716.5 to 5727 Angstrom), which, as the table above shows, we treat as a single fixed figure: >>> 5668.63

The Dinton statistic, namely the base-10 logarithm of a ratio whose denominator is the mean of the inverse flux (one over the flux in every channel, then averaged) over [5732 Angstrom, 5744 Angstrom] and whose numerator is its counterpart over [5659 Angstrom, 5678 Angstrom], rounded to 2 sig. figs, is 0.023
